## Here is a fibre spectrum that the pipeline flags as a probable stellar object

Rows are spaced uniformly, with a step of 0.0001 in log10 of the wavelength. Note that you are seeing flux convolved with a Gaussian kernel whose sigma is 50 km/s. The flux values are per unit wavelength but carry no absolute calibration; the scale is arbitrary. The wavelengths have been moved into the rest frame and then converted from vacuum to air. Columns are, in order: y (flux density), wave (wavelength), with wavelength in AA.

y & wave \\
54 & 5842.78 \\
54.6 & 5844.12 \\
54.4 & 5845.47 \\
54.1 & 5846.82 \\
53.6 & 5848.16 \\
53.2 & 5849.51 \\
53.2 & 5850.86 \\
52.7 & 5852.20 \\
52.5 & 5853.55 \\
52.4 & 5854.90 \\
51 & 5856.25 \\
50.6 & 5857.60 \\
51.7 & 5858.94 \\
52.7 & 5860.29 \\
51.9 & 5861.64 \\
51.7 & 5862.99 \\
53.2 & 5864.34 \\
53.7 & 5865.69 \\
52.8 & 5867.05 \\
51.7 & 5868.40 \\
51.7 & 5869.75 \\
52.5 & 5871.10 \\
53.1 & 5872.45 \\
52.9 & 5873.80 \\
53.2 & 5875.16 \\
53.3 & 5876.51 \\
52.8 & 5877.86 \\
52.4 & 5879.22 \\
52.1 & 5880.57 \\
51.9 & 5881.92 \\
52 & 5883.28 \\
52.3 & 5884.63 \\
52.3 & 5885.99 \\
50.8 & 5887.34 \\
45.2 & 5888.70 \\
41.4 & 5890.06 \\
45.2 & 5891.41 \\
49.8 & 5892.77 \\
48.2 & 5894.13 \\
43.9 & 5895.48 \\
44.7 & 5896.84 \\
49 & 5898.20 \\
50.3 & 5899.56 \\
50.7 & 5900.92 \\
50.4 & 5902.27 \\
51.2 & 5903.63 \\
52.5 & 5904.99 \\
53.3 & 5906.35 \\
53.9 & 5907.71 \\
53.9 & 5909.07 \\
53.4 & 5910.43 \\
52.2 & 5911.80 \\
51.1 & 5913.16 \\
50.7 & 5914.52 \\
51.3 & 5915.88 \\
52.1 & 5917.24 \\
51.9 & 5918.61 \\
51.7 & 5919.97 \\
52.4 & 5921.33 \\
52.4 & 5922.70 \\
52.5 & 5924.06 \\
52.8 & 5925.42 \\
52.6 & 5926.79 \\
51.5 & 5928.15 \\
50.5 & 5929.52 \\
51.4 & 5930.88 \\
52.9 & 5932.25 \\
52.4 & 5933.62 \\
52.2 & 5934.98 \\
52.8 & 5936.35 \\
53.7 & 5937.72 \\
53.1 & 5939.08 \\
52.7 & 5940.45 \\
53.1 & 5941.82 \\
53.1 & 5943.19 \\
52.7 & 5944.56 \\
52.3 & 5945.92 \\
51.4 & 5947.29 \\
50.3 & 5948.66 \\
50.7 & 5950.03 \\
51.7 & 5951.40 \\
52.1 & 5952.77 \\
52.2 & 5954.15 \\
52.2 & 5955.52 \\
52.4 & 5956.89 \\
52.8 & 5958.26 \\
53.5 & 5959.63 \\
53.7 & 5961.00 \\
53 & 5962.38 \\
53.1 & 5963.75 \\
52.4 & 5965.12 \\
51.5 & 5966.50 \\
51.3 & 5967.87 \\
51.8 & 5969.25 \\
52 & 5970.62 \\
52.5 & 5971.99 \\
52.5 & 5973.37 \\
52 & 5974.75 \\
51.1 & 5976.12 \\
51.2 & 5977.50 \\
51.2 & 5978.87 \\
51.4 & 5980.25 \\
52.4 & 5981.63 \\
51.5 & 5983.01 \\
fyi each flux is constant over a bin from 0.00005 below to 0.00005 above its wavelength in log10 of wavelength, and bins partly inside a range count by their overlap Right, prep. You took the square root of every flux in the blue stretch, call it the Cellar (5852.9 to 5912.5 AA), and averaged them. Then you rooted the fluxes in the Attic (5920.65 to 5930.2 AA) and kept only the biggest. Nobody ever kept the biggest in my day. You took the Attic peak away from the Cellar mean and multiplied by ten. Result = -1.21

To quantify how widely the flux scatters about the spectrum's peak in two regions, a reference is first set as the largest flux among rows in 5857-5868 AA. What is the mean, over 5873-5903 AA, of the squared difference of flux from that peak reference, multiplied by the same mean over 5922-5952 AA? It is 81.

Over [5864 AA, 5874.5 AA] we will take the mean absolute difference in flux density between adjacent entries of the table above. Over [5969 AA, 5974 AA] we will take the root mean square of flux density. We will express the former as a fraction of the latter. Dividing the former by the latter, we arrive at 0.011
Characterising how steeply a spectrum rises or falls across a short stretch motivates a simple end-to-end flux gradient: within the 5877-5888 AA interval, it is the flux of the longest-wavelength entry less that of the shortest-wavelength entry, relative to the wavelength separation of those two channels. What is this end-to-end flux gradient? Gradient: -0.2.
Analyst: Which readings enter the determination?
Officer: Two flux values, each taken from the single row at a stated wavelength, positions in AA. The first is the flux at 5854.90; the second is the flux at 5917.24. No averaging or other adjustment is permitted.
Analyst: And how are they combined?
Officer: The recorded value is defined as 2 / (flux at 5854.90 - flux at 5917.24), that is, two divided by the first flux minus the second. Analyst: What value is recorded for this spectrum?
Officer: 6.7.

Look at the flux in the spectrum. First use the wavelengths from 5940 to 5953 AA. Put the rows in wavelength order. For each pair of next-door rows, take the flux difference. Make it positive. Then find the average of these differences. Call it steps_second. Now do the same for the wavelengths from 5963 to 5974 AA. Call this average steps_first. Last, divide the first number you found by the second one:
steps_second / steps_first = 1.30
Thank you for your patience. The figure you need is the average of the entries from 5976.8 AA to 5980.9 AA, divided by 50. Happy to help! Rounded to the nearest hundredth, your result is 1.03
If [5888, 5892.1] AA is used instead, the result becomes 0.88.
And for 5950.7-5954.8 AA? 1.04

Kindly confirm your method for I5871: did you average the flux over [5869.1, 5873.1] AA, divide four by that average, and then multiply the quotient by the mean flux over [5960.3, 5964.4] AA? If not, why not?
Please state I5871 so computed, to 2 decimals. 4.06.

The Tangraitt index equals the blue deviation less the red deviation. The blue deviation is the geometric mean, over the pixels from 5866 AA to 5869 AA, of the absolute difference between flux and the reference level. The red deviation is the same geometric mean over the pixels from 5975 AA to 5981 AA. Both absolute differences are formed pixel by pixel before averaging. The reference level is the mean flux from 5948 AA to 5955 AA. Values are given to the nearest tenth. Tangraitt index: 0.6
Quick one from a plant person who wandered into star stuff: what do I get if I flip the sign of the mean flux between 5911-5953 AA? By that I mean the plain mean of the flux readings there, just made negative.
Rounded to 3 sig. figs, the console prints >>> -52.1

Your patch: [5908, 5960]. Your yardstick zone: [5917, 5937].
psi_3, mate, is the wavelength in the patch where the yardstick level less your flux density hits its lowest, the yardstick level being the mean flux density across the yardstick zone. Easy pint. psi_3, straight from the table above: 5909.07 AA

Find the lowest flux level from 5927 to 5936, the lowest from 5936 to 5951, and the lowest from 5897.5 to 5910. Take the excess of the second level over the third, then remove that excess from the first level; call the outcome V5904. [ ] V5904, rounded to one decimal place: 49.2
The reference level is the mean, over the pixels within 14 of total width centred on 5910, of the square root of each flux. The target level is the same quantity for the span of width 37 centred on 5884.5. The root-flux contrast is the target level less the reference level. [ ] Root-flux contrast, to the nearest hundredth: -0.15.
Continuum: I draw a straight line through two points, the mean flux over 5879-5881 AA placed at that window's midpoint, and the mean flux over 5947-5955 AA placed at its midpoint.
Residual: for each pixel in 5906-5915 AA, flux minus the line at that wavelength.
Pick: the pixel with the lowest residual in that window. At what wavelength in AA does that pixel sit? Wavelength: 5914.52 AA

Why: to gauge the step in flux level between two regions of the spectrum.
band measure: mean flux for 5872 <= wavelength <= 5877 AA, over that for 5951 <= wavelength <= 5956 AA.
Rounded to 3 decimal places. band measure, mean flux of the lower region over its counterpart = 1.021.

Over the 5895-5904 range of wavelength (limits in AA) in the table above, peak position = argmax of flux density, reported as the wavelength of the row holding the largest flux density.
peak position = 5903.63 AA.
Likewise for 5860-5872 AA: 5865.69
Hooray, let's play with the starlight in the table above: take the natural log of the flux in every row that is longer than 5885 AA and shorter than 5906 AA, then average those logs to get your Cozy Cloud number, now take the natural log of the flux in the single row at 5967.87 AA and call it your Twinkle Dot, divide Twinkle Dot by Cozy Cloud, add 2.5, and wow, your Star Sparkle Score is 3.52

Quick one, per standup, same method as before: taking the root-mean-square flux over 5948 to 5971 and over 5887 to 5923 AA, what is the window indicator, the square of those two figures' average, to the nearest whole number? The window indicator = 2622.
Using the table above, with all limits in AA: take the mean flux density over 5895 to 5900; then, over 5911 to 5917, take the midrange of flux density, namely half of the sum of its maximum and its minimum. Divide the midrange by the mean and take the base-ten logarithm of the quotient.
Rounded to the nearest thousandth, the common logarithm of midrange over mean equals 0.040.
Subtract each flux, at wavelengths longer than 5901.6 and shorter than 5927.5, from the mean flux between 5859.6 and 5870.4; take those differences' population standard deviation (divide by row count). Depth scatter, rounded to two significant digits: 0.97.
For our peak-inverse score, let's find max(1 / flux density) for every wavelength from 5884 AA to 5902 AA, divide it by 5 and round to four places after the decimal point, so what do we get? 0.0048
